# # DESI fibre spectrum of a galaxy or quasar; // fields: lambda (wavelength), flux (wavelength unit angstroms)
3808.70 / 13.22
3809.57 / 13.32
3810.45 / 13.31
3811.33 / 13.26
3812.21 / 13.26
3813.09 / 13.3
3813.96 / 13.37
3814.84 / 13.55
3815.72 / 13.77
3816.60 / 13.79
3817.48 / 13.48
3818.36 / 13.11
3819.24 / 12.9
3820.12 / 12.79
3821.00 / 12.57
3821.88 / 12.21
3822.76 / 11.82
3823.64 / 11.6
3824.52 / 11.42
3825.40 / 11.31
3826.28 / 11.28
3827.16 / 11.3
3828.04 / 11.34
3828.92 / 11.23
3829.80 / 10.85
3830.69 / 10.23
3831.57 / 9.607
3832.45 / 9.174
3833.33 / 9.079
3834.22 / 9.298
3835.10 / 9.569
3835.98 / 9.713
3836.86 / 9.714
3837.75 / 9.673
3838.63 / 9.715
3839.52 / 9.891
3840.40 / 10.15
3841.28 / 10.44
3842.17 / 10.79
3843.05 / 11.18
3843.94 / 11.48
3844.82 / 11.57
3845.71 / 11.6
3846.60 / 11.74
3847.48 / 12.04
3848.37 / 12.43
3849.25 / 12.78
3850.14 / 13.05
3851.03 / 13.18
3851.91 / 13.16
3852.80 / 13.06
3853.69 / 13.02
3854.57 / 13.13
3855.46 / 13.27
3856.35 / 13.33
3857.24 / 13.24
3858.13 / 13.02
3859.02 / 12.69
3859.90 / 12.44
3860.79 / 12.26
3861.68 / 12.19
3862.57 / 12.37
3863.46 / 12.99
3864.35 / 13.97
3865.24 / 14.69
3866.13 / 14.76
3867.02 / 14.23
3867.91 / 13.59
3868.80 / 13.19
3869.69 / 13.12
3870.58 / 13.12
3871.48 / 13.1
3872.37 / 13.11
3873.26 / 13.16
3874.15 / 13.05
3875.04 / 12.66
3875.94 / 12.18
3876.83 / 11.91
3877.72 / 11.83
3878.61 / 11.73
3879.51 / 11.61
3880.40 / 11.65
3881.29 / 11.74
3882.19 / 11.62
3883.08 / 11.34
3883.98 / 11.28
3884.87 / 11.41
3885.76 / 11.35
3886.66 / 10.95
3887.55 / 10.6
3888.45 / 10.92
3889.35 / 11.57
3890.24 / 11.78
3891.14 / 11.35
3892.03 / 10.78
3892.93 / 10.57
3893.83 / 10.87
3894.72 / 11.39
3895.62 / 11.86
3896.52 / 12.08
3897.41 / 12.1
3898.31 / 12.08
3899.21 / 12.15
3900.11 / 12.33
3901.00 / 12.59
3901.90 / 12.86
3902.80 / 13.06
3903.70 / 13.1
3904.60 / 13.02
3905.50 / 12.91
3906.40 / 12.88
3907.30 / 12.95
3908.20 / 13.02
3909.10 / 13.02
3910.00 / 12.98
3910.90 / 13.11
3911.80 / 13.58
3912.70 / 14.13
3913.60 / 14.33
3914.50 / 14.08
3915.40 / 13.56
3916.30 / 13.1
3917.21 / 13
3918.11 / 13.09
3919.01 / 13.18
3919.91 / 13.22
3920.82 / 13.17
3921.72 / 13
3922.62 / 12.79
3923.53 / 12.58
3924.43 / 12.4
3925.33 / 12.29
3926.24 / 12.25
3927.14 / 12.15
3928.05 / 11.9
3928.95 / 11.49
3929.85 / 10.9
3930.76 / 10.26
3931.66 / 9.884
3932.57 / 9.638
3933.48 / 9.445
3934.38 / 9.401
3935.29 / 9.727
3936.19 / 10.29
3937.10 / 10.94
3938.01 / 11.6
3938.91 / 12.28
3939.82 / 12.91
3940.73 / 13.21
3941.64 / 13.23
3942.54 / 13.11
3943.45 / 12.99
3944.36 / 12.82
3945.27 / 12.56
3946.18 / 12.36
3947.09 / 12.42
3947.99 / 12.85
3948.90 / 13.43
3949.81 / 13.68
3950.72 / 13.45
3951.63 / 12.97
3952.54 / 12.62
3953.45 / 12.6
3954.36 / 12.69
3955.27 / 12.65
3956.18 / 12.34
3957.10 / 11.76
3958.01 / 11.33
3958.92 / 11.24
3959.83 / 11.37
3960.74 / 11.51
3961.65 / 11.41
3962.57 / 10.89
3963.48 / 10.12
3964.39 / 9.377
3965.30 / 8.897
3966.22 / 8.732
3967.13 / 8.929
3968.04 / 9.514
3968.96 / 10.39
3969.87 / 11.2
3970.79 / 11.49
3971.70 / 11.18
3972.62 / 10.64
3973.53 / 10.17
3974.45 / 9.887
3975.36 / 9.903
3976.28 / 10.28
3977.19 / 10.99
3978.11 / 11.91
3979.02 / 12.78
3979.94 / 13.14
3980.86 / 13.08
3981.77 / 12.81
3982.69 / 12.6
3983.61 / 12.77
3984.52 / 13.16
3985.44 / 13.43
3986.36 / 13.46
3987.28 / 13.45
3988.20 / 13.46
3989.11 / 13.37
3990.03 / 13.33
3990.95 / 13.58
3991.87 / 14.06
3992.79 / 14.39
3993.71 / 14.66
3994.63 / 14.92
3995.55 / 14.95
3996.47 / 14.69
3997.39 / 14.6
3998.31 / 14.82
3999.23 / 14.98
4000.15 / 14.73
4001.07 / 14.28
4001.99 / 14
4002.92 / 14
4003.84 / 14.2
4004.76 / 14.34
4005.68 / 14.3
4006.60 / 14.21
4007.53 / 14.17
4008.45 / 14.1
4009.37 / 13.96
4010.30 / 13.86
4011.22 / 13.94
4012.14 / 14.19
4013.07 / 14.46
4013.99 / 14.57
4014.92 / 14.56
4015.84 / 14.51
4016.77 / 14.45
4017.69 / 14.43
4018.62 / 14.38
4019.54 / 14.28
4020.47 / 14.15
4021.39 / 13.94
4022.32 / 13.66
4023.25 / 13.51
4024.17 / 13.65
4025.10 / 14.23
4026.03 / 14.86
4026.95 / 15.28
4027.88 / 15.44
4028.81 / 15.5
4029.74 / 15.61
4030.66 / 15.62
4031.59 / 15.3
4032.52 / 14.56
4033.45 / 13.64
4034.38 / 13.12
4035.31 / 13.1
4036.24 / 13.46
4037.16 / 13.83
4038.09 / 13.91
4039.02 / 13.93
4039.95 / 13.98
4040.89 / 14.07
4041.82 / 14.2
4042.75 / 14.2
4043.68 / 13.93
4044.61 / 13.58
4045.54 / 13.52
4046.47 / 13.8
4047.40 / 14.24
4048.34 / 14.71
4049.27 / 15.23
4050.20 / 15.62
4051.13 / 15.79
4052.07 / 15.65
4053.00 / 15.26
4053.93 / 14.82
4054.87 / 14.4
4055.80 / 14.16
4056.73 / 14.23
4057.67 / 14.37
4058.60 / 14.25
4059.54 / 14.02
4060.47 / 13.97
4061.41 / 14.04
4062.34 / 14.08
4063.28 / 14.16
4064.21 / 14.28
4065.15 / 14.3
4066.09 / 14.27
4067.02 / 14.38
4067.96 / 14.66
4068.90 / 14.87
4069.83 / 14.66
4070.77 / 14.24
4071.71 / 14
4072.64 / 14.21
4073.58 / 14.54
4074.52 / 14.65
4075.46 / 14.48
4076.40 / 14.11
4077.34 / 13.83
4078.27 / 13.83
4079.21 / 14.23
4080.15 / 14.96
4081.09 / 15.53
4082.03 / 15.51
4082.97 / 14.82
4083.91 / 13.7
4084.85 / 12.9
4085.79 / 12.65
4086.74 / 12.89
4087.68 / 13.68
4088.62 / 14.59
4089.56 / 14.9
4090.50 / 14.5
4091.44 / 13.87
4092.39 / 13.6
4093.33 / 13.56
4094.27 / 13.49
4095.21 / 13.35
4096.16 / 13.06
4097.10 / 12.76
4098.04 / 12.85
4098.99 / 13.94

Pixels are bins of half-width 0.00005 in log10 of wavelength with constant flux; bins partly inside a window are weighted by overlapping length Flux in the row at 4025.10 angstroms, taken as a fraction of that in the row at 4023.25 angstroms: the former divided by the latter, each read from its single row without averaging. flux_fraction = 1.053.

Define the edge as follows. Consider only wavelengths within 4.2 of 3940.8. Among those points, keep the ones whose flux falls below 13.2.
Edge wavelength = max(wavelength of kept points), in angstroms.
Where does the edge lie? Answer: 3944.36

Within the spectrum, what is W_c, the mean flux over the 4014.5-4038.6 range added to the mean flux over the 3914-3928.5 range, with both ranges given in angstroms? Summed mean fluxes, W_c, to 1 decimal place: 27.2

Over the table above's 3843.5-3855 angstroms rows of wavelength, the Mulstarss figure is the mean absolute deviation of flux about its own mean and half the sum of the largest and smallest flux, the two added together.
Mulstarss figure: 12.9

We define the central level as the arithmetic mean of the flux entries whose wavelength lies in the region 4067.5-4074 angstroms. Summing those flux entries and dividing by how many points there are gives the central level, 14.5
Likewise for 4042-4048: 13.9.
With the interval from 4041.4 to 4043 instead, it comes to 14.2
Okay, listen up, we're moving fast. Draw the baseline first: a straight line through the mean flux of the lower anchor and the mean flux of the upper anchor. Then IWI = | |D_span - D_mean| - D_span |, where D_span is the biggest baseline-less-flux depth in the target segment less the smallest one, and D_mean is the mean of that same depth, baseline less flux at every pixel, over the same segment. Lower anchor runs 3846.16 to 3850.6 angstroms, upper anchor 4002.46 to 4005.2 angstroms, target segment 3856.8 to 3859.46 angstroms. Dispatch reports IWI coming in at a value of 0.5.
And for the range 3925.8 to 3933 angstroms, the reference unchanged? 2.3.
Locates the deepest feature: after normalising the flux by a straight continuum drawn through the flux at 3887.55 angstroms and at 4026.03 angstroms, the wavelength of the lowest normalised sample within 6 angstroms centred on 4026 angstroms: 4023.25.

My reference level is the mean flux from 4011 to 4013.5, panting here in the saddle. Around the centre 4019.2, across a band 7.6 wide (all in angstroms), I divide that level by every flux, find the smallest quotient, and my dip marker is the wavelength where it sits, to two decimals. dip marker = 4015.84 angstroms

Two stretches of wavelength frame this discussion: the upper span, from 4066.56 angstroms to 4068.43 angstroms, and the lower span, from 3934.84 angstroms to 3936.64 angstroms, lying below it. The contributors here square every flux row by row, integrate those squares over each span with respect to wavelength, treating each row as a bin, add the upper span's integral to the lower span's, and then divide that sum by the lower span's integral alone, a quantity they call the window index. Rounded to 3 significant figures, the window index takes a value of 3.17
